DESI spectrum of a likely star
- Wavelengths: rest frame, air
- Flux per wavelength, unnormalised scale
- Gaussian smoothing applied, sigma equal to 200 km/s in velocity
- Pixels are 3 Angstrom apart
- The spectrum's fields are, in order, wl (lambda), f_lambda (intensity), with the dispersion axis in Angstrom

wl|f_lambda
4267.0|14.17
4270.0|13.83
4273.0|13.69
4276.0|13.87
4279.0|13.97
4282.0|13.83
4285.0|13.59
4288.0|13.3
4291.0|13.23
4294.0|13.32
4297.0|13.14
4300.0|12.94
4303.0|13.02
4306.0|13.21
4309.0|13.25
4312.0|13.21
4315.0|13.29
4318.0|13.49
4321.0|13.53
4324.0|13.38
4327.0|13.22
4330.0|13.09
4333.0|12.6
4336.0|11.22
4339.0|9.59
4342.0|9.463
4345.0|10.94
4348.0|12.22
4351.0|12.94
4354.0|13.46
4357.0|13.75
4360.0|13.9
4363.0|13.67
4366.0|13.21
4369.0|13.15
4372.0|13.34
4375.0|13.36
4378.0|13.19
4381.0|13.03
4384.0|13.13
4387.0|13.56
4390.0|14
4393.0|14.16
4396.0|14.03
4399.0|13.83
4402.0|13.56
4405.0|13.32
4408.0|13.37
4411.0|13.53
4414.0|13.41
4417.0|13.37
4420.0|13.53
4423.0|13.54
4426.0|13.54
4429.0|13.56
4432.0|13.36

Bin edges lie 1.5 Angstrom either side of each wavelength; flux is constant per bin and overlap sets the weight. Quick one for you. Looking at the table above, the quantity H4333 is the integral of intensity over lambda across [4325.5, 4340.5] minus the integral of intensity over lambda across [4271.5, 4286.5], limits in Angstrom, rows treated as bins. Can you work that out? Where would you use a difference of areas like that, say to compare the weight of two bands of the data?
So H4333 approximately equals -28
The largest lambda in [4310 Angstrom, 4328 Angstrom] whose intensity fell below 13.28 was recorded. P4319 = 4327.0 Angstrom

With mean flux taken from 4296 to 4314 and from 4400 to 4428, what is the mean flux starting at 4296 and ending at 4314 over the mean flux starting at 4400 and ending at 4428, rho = 0.975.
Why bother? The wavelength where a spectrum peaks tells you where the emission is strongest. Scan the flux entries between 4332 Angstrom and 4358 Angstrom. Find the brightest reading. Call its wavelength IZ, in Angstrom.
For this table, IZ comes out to 4357.0 Angstrom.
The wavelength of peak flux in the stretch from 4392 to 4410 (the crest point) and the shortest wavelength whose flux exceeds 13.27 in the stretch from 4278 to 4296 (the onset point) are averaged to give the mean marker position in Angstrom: 4336.0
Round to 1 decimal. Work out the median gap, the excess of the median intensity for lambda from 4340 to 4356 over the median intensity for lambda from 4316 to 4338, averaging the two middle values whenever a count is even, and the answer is -1.0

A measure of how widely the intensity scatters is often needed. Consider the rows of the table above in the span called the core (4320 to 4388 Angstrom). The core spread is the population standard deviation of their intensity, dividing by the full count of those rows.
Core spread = 1.2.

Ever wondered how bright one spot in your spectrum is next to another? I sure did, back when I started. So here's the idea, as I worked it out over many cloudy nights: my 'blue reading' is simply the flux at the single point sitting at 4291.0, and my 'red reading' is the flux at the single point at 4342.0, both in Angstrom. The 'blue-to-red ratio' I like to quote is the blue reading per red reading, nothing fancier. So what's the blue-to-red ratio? 1.40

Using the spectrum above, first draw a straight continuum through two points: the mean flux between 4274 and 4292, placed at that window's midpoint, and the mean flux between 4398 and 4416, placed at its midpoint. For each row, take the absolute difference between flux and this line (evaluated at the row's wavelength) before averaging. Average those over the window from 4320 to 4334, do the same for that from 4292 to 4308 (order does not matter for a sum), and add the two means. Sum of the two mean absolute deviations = 0.9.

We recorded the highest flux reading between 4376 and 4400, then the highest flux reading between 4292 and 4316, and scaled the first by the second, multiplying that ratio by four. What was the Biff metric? 4.25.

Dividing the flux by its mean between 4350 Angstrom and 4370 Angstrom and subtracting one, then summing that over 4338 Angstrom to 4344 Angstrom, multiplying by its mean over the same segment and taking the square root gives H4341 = 0.41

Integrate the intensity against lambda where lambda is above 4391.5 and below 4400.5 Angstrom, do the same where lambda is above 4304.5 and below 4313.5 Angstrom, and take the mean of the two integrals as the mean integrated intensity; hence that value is 123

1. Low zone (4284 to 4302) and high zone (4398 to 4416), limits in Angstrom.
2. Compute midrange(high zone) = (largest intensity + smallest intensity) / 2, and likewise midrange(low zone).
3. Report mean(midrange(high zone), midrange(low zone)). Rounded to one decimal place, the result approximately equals 13.4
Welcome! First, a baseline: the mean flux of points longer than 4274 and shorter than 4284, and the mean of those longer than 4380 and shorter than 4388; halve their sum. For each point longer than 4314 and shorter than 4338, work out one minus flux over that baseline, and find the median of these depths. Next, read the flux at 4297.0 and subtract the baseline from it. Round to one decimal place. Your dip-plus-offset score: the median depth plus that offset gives -0.4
